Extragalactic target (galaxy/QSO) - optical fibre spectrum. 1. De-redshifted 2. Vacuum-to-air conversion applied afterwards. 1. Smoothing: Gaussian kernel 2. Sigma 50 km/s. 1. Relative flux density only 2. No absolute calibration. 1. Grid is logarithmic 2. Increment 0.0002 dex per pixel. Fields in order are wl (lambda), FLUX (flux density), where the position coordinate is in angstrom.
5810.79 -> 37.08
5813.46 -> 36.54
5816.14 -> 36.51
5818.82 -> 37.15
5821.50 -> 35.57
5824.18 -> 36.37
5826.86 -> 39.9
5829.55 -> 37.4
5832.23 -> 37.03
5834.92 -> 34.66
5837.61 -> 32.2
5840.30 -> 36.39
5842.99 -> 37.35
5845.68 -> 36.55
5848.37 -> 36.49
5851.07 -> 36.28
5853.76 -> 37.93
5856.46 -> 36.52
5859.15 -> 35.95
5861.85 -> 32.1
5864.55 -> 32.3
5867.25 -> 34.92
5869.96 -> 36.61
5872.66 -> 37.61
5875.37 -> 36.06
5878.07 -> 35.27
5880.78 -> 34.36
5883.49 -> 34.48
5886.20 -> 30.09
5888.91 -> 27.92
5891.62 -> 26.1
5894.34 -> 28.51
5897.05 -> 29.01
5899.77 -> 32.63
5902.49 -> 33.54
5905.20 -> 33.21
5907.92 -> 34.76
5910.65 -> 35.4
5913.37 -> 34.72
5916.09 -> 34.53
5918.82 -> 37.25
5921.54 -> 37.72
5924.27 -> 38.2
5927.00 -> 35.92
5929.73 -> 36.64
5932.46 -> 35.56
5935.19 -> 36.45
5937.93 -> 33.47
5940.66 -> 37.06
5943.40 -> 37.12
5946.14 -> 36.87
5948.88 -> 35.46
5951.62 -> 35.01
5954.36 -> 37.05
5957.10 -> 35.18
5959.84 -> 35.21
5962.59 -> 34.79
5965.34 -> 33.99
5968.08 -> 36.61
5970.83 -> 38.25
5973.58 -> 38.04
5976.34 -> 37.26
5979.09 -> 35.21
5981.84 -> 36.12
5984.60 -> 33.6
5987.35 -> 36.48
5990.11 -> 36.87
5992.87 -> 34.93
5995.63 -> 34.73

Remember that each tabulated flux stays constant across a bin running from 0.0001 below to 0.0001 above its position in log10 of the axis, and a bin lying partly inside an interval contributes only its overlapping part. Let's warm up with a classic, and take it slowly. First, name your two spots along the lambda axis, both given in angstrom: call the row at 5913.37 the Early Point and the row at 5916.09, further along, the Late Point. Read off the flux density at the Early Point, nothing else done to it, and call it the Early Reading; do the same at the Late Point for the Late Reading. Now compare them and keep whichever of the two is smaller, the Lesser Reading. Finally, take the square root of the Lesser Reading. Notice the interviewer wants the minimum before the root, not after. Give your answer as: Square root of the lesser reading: 5.88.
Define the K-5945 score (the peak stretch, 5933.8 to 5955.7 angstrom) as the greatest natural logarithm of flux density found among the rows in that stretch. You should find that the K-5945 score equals 3.61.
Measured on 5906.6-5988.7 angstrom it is 3.64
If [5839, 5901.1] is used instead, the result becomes 3.64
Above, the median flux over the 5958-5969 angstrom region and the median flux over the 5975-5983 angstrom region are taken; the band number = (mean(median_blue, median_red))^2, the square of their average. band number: 1265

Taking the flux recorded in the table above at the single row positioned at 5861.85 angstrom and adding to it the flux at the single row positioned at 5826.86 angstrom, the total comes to 72.0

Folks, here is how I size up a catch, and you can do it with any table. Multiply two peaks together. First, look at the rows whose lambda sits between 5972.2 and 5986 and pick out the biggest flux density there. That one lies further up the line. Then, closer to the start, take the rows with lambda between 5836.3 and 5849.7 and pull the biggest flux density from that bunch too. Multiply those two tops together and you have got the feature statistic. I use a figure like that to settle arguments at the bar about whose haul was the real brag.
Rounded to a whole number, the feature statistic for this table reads 1421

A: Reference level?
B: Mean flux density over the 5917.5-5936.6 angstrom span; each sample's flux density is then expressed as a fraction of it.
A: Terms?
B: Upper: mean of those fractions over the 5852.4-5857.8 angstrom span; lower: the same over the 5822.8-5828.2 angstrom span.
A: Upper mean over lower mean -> 0.98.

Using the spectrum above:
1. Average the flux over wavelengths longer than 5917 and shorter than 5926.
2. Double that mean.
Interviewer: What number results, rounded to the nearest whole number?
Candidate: 75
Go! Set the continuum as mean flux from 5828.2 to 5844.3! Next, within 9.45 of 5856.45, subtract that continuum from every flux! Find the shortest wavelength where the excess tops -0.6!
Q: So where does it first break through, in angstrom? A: 5848.37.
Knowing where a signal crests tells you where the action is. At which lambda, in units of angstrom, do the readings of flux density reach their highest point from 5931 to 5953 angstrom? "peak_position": 5943.40 angstrom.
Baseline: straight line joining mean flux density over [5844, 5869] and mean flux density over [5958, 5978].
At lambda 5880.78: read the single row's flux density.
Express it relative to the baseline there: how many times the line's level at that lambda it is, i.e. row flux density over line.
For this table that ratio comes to 0.96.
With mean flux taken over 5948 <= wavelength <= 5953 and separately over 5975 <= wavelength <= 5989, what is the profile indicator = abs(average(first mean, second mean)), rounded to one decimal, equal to 35.5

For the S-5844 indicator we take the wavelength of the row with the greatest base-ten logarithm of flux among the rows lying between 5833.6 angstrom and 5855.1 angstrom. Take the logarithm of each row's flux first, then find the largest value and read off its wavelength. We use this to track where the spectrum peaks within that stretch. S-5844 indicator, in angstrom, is 5853.76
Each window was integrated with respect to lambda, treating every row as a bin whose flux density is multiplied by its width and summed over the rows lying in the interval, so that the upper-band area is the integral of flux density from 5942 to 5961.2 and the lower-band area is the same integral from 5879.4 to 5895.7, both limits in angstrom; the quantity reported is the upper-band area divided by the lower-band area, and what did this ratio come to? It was 1.40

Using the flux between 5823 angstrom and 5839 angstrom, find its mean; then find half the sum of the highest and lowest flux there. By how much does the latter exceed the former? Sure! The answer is -0.2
